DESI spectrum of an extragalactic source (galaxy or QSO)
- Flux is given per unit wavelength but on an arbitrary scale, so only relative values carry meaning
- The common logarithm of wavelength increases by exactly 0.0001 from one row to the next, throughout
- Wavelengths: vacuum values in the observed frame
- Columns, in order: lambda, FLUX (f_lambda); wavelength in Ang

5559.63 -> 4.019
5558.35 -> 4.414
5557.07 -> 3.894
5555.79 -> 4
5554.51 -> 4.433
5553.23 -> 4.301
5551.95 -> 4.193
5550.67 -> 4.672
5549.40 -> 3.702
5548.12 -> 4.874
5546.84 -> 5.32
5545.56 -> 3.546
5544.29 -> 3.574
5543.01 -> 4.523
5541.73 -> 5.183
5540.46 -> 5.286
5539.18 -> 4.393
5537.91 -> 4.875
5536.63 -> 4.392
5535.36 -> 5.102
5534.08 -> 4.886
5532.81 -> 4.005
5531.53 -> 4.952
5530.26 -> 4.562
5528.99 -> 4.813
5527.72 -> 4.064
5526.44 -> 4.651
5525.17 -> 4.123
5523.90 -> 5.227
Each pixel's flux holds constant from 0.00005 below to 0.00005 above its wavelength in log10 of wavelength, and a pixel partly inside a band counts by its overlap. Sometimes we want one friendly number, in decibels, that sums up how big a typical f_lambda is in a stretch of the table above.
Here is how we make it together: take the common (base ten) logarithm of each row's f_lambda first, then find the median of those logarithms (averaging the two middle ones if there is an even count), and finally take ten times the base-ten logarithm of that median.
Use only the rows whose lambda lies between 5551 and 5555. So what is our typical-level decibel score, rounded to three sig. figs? -1.98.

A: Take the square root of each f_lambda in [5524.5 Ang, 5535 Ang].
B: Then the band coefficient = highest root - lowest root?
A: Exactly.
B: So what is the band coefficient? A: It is 0.224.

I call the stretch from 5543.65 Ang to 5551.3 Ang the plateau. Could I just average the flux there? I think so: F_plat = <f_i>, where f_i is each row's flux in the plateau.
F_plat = 4.3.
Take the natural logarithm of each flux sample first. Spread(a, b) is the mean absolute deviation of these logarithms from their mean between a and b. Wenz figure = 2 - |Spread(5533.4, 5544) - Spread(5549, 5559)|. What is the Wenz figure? 2.00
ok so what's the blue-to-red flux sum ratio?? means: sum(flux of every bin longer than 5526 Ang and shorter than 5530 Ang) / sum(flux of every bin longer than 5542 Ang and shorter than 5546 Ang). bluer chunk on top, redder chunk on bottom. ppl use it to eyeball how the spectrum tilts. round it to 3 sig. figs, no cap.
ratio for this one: 1.16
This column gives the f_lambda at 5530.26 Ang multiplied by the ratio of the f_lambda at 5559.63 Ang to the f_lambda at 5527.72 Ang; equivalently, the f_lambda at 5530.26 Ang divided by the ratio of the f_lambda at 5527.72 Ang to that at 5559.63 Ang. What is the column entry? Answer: 4.5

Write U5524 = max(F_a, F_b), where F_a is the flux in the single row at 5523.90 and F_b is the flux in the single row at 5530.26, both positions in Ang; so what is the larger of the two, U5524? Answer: 5.2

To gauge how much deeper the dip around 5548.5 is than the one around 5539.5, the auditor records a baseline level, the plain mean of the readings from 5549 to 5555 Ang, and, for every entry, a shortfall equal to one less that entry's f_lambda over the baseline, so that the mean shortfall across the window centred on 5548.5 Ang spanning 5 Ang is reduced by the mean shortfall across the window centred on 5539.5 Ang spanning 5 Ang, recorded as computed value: 0.07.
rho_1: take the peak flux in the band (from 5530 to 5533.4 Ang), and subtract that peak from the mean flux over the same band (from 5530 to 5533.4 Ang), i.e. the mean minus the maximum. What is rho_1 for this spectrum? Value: -0.45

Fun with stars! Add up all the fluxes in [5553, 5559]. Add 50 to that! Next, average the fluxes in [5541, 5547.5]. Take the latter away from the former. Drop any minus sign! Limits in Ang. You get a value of 66.6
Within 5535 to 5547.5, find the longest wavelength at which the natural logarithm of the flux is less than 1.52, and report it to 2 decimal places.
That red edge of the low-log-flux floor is 5545.56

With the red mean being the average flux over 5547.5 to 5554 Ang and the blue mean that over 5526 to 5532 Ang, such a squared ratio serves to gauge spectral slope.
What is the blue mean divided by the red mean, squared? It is 1.12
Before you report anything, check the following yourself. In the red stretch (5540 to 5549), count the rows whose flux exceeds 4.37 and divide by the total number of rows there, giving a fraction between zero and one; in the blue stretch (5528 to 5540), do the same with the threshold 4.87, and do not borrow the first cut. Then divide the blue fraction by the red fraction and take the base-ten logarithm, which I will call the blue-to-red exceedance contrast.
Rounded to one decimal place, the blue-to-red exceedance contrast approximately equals -0.2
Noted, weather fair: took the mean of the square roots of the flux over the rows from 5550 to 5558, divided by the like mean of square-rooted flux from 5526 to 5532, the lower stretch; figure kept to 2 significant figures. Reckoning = 0.96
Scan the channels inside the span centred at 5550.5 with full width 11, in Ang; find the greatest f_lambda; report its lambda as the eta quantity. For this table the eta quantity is 5546.84 Ang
